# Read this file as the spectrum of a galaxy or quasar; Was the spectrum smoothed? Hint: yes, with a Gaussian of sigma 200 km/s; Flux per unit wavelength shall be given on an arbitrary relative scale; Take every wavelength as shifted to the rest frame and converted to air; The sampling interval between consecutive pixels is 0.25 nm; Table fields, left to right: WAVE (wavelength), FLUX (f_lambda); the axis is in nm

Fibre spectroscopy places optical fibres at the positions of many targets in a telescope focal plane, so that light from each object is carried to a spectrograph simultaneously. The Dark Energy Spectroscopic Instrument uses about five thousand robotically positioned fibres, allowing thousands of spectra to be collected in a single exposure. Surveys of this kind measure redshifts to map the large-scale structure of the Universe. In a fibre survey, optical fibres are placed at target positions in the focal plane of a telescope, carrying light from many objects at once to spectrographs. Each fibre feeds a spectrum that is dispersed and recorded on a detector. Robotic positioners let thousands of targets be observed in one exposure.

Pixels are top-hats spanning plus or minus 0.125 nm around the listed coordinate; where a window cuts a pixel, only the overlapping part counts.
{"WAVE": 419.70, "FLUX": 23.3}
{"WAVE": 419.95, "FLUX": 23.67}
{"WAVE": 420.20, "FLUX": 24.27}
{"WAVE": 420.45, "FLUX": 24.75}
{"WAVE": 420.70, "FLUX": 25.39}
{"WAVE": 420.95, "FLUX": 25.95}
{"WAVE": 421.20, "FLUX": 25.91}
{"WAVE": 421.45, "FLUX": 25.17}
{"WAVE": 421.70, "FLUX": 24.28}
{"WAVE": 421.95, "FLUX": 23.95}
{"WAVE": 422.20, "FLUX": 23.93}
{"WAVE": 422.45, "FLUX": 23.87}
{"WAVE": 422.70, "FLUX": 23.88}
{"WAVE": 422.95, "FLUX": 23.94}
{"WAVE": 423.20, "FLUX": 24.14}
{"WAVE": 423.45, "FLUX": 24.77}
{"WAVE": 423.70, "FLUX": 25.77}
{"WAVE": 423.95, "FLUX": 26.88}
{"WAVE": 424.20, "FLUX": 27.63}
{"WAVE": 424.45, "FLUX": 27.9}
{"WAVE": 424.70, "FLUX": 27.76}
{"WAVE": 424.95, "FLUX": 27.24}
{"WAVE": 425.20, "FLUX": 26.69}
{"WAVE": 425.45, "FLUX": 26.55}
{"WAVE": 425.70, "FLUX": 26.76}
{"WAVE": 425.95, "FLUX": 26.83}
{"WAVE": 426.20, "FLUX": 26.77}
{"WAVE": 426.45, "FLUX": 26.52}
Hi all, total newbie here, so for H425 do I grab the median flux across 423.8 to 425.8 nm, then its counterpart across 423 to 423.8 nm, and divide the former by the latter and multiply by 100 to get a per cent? 109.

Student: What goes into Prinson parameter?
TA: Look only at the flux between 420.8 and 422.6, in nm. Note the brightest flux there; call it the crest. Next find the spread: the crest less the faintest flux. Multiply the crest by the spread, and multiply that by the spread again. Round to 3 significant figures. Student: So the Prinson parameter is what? 112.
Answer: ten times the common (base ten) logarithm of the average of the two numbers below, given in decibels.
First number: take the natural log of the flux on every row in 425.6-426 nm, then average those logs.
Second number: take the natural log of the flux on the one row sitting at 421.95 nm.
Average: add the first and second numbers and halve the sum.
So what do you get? 5.095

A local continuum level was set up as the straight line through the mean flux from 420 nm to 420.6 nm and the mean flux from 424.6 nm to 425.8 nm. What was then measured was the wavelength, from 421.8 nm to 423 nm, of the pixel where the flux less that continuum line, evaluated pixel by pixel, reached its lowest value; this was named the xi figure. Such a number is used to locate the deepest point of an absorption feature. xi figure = 422.95 nm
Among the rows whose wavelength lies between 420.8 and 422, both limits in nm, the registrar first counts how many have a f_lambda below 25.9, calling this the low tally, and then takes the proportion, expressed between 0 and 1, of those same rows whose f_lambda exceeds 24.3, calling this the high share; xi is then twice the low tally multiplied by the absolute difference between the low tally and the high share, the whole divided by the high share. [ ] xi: 24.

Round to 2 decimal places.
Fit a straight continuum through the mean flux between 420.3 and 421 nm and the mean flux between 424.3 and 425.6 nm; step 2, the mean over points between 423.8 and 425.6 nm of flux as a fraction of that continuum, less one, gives 0.00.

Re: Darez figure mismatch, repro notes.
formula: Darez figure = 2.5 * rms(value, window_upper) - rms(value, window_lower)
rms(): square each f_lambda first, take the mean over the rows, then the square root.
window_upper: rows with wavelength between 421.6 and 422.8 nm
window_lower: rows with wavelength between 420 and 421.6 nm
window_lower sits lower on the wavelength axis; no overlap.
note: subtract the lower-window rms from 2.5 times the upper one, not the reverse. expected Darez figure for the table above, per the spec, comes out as 34.7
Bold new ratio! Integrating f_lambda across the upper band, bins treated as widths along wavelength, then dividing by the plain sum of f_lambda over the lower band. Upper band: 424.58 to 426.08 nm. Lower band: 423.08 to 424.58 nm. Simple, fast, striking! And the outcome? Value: 0.258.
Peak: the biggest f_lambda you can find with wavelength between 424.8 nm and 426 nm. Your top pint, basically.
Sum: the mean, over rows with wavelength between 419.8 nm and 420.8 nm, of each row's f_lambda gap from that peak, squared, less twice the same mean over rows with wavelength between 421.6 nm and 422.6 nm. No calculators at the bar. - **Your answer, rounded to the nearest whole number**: -13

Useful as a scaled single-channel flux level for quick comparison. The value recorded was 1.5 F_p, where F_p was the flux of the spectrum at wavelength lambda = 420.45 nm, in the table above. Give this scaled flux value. 37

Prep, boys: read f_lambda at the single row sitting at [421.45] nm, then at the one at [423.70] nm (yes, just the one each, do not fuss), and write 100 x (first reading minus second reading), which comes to -60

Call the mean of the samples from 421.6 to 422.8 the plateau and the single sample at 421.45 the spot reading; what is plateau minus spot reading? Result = -1.2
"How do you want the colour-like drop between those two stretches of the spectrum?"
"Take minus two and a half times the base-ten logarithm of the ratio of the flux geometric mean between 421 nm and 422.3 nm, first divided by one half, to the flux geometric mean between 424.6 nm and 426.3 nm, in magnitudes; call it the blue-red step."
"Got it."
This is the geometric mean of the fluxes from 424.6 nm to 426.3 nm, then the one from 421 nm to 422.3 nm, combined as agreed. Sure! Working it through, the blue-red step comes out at -0.656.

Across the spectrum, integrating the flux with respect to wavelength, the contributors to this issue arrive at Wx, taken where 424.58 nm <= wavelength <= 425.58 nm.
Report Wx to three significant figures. 27.1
